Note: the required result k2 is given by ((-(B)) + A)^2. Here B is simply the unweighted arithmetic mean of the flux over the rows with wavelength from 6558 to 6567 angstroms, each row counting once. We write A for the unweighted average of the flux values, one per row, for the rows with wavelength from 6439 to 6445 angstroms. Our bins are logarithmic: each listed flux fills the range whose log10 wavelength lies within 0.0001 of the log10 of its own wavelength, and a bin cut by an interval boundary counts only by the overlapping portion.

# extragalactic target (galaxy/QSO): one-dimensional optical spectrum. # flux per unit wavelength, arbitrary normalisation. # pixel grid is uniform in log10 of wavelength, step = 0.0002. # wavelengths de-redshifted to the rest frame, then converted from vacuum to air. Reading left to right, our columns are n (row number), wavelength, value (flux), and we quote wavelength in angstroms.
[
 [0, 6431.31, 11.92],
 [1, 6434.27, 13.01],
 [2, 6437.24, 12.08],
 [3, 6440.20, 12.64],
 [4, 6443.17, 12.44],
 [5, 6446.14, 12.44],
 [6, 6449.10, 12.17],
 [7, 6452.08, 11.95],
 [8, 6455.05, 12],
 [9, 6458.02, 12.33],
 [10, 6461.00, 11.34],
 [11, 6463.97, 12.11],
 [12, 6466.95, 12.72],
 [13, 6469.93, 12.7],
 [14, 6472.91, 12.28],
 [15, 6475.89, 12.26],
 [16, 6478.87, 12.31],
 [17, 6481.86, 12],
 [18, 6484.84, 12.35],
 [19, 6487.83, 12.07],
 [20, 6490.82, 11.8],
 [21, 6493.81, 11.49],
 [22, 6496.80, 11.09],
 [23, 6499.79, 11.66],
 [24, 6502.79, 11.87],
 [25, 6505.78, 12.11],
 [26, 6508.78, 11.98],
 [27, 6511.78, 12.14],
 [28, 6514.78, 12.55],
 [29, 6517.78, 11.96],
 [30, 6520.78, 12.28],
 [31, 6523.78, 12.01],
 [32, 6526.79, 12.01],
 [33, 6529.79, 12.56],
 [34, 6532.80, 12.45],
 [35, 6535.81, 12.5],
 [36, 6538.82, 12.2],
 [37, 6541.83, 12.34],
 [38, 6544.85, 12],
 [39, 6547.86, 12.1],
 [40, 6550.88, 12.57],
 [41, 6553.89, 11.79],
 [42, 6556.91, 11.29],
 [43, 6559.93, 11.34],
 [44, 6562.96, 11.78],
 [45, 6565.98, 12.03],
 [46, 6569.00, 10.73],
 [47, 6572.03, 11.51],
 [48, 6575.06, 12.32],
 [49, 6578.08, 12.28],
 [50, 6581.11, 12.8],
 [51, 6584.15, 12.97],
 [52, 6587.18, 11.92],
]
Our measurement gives 0.68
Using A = 12.5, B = 11.7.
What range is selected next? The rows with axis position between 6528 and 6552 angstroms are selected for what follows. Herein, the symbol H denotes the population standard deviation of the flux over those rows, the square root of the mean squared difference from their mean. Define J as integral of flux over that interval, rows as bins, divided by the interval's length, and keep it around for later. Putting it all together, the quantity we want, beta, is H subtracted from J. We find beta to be 12.1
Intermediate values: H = 0.20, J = 12.3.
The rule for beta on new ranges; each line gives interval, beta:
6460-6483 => 11.8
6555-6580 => 11.2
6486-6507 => 11.4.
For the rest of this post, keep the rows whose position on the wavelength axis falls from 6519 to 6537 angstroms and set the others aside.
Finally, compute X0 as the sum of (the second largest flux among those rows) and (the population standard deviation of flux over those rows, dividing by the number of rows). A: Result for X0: 12.7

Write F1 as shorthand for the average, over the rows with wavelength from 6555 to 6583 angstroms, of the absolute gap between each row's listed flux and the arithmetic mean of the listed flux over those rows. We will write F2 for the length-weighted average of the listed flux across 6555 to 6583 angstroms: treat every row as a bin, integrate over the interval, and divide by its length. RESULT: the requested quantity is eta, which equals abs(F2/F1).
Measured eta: 23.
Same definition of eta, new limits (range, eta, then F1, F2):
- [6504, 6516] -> 69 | 0.18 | 12.2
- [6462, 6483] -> 58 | 0.21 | 12.3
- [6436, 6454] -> 56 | 0.22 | 12.3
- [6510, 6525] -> 67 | 0.18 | 12.2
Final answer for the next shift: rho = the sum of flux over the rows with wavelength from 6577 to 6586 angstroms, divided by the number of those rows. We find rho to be 12.68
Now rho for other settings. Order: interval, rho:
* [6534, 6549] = 12.23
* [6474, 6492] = 12.13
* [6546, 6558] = 11.94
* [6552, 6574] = 11.50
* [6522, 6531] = 12.19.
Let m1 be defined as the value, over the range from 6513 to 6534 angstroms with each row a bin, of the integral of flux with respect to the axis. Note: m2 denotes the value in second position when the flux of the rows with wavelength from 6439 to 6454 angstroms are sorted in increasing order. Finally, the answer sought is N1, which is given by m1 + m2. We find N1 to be 270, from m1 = 257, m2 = 12.17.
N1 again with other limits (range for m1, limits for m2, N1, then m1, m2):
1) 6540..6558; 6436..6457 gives 229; 217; 12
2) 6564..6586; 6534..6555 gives 278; 266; 12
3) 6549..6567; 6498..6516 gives 224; 212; 11.87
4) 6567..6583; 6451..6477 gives 203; 191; 11.95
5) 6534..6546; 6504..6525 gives 159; 147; 11.98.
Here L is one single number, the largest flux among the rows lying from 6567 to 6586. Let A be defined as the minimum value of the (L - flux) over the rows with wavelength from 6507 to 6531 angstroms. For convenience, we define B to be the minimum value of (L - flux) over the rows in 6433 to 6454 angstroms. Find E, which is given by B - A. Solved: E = -0.45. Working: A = 0.41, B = -0.040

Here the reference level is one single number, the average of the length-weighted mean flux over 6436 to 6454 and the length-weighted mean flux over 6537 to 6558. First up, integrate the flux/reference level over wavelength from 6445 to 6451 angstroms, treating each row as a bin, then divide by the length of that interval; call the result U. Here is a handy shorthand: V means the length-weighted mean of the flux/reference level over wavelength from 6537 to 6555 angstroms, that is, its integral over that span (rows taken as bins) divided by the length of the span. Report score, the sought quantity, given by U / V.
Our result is 1.01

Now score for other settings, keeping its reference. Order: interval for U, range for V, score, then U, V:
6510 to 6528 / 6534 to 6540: 0.98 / 0.999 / 1.02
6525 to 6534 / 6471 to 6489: 1.01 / 1.012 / 1.00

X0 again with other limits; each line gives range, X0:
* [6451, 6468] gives 12.7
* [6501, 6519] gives 12.4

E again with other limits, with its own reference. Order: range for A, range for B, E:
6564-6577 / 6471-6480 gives 0.01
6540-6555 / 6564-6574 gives 0.54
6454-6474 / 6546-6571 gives 0.15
